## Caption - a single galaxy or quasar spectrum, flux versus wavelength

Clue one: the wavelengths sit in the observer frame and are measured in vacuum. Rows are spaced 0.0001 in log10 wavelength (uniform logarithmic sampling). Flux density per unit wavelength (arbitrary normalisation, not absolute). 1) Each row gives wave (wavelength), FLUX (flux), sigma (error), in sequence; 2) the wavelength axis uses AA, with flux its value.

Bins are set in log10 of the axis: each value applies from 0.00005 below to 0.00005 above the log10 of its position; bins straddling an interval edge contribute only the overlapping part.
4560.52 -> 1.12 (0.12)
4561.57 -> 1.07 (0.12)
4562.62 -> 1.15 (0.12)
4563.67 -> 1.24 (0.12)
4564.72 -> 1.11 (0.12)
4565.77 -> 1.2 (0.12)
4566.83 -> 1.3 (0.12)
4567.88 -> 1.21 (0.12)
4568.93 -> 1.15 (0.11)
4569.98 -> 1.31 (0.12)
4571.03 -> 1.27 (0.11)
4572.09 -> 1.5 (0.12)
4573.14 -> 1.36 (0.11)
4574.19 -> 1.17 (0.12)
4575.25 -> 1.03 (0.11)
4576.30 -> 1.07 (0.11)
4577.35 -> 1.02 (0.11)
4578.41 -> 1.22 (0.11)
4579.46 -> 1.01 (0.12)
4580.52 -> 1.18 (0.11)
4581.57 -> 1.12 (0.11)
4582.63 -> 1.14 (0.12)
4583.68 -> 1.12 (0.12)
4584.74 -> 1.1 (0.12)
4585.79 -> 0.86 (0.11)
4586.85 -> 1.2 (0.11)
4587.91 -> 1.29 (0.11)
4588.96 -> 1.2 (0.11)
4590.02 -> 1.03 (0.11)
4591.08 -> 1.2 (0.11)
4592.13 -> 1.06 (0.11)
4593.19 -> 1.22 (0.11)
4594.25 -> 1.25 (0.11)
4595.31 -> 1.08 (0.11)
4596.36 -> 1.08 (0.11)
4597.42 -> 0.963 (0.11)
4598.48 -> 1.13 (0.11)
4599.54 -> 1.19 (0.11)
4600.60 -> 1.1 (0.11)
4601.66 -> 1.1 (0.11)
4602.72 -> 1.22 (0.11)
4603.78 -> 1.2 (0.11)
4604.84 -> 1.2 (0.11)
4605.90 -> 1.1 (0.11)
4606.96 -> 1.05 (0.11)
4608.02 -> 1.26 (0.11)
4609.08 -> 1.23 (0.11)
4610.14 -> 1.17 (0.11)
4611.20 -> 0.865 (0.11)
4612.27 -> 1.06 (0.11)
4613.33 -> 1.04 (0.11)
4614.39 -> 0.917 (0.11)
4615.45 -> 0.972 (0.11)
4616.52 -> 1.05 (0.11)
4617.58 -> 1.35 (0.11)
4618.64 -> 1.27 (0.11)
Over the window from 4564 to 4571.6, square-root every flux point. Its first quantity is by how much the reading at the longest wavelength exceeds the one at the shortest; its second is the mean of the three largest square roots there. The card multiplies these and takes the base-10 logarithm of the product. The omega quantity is -1.1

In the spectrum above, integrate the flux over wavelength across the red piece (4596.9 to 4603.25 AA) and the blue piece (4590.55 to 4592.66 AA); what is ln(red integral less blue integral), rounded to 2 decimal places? 1.55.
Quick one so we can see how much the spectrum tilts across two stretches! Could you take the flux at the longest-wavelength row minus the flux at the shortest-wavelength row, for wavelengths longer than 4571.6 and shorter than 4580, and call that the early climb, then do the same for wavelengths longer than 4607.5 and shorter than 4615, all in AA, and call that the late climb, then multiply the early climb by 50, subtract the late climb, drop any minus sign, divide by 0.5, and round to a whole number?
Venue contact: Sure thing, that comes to 48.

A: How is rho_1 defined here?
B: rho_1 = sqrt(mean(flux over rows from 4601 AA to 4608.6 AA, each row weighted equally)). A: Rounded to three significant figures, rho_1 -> 1.08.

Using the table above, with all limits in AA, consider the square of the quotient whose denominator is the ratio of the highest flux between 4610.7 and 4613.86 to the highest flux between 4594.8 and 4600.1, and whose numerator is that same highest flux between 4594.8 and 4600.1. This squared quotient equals 1.78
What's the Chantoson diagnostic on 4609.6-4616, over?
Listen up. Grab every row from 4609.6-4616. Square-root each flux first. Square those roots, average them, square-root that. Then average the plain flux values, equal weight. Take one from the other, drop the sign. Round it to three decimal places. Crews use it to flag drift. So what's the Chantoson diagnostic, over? 0.002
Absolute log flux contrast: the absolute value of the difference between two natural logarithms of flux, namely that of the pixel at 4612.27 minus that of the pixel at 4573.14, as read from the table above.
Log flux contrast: 0.25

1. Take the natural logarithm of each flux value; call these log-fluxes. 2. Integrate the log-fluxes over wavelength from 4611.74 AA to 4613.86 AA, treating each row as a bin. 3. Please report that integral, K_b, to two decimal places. 0.10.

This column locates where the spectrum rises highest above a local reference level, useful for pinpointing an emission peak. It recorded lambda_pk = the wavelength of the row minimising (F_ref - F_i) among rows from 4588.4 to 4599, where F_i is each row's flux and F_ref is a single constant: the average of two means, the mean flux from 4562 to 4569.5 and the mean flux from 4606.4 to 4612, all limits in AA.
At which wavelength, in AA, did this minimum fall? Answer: 4594.25 AA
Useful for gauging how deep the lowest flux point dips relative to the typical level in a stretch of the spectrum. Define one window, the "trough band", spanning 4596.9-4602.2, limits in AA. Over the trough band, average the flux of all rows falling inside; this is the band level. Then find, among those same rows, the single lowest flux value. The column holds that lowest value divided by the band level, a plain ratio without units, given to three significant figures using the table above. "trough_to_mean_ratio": 0.878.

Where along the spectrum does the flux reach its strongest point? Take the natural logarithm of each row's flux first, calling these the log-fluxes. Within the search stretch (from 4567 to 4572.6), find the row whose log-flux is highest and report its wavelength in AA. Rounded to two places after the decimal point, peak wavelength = 4572.09 AA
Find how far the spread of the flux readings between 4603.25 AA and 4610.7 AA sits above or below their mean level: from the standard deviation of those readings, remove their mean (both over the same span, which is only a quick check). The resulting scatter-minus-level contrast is -1.10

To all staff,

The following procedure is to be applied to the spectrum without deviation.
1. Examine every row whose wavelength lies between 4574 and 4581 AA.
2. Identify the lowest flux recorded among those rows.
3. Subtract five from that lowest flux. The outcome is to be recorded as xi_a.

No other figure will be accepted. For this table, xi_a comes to -3.99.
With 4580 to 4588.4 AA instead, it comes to -4.14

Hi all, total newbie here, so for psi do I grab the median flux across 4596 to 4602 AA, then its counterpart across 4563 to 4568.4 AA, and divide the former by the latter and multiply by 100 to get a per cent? 91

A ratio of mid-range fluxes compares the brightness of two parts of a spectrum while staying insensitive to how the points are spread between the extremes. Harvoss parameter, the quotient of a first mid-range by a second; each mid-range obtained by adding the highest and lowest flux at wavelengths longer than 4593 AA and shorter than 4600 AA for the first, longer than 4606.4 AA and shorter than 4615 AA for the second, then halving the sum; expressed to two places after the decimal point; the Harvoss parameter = 1.04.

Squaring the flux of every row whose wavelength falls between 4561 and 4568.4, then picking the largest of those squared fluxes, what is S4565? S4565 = 1.69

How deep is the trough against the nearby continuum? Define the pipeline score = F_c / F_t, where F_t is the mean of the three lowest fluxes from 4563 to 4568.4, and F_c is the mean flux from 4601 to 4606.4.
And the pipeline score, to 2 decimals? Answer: 0.99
